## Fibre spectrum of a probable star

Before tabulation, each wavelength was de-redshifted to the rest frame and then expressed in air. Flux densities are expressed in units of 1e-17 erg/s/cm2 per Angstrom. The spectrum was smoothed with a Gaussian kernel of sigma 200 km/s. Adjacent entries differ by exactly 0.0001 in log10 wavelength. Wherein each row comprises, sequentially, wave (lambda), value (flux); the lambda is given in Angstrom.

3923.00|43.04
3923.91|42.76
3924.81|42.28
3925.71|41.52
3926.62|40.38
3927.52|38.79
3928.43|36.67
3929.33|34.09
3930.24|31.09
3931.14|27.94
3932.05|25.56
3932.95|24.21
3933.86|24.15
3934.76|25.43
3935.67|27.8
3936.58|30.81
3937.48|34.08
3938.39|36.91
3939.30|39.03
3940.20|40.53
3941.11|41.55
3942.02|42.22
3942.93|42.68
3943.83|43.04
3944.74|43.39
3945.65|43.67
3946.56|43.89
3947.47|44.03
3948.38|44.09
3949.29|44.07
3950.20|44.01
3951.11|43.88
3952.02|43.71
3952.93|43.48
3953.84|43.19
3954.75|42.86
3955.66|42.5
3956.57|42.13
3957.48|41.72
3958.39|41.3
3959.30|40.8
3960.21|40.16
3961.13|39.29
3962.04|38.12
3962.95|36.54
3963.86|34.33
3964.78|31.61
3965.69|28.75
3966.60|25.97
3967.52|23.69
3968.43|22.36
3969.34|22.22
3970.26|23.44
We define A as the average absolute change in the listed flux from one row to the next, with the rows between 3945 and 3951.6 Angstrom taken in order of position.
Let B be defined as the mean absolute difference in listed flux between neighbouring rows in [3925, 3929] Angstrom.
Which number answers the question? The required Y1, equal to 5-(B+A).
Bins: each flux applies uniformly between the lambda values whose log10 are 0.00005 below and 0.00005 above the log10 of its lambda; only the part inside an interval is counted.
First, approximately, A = 0.1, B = 1.6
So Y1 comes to 3.3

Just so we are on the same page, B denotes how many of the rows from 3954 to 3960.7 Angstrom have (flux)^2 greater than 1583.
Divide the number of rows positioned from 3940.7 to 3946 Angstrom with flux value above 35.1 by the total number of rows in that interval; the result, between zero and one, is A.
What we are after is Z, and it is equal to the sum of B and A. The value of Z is 8.0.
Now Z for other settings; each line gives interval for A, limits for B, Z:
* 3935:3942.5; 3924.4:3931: 3.6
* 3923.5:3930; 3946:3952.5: 7.9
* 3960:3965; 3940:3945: 6.7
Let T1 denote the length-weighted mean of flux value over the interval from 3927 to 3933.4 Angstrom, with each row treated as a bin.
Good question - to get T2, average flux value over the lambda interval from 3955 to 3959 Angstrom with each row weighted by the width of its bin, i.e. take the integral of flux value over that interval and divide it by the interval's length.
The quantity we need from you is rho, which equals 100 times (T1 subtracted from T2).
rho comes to 1066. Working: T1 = 31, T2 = 42.0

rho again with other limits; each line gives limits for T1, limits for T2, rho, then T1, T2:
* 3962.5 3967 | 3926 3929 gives 704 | 32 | 38.6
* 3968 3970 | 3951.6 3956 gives 2080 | 22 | 43.2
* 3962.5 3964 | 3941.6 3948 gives 756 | 36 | 43.3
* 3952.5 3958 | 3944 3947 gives 86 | 43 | 43.5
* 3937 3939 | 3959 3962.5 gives 382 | 36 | 39.5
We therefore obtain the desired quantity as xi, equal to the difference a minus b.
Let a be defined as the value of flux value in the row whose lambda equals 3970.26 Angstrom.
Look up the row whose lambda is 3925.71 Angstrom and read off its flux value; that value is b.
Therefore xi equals -18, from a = 23.44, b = 41.52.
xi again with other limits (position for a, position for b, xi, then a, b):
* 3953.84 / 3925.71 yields 2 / 43.19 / 41.52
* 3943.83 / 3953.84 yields 0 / 43.04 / 43.19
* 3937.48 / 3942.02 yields -8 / 34.08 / 42.22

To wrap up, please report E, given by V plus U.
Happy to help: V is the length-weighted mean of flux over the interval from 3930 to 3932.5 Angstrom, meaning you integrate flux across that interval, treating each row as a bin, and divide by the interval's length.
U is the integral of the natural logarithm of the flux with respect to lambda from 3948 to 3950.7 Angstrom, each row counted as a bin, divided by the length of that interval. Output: 32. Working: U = 3.78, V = 28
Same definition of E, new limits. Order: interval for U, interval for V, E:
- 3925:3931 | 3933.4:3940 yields 35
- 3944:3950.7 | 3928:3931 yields 37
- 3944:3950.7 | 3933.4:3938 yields 32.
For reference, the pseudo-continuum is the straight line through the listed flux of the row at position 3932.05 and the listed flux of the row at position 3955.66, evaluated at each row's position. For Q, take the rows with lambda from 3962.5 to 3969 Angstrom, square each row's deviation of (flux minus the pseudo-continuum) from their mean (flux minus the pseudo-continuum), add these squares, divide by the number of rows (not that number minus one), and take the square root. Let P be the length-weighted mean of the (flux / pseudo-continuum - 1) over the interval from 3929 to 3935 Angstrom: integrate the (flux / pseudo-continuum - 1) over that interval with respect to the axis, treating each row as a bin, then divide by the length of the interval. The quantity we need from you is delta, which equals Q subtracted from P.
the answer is -6.2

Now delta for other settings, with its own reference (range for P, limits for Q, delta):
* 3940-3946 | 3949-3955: -1.4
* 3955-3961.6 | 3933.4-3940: -4.1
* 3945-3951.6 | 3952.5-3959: -1.9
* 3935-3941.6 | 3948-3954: -1.4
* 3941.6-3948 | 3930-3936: -2.9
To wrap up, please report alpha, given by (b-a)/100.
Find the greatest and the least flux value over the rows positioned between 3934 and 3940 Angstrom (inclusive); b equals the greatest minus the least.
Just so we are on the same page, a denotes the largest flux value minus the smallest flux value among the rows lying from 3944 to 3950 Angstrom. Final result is 0.13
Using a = 1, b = 14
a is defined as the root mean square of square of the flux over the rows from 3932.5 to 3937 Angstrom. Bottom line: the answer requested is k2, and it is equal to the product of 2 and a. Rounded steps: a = 721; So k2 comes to 1442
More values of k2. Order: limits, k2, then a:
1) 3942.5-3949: 3793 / 1897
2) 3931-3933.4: 1356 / 678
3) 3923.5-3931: 3044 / 1522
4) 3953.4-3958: 3611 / 1805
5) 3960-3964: 2866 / 1433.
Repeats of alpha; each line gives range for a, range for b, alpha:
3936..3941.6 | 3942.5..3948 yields -0.09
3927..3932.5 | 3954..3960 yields -0.11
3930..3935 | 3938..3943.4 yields -0.01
